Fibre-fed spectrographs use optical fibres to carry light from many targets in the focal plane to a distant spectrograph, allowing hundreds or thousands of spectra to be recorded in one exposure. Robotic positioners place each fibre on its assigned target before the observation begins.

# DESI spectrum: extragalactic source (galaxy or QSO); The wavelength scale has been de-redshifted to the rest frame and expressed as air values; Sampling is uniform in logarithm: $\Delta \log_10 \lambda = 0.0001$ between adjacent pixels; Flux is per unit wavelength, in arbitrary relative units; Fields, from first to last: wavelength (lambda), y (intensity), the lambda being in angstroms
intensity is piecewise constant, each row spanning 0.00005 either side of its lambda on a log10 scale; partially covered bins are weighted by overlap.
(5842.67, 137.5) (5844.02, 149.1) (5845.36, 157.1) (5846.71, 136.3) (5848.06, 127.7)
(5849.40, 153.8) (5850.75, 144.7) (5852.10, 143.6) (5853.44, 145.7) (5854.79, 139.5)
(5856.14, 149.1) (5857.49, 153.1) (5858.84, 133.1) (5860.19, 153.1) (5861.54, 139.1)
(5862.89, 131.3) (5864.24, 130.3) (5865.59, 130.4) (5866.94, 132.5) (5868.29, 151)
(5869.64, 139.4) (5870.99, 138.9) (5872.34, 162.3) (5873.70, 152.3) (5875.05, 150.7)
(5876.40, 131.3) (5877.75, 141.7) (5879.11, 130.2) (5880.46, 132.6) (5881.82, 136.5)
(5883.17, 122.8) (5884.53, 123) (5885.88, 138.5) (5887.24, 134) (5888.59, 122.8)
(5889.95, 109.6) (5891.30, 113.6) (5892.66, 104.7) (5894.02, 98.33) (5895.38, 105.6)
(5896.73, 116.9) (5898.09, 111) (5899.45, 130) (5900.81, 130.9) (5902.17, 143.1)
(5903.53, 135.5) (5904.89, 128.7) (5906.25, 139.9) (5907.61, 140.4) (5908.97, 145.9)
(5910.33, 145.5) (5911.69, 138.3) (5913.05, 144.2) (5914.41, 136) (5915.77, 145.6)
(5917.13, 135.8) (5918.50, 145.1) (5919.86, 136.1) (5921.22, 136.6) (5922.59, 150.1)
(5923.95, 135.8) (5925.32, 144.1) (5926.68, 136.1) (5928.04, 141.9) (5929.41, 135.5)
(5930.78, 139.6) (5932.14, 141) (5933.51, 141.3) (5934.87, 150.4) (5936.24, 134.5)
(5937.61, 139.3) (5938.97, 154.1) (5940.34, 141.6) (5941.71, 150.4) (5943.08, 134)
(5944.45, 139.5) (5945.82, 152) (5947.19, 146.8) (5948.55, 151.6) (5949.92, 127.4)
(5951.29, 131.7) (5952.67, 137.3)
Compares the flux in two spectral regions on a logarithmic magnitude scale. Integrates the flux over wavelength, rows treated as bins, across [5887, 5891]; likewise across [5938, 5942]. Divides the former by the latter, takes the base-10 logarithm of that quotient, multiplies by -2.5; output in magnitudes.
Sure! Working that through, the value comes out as 0.2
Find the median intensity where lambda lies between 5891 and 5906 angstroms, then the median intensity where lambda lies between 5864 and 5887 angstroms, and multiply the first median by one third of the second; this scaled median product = 5319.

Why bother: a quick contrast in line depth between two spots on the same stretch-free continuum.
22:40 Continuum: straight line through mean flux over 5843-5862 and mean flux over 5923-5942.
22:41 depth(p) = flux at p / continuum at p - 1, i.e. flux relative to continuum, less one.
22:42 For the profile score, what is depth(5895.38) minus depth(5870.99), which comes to -0.23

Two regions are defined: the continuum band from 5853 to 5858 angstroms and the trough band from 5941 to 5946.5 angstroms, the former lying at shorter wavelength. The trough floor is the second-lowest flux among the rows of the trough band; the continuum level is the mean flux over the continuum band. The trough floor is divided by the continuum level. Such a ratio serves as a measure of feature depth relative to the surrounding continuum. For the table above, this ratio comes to 0.95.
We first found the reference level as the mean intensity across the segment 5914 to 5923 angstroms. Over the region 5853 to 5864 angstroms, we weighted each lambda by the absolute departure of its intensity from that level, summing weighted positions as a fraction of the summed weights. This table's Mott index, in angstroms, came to 5858.6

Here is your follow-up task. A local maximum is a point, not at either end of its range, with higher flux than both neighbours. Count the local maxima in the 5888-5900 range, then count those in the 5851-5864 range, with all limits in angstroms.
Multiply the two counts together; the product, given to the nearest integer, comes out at 6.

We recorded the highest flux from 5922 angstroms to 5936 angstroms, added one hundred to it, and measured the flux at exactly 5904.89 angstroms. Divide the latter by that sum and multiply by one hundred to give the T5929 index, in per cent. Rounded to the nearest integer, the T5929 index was 51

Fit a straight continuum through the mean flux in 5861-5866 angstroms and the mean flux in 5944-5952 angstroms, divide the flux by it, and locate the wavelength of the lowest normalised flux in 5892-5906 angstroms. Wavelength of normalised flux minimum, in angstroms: 5894.02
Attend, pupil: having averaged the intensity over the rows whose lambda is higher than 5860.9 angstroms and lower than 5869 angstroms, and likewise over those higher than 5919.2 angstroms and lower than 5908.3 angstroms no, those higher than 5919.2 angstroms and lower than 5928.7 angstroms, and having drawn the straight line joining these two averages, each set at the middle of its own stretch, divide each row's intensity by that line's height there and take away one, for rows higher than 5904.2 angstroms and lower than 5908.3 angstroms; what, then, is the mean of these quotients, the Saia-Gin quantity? -0.02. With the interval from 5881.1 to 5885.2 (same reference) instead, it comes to -0.07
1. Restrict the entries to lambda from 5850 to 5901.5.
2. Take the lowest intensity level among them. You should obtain 98.33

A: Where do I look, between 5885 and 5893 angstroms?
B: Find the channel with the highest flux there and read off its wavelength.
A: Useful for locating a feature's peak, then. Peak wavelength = 5885.88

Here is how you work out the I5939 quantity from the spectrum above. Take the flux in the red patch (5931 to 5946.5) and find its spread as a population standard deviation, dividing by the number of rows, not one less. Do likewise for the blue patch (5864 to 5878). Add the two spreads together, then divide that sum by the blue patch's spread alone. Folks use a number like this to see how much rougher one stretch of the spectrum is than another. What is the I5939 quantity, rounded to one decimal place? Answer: 1.7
